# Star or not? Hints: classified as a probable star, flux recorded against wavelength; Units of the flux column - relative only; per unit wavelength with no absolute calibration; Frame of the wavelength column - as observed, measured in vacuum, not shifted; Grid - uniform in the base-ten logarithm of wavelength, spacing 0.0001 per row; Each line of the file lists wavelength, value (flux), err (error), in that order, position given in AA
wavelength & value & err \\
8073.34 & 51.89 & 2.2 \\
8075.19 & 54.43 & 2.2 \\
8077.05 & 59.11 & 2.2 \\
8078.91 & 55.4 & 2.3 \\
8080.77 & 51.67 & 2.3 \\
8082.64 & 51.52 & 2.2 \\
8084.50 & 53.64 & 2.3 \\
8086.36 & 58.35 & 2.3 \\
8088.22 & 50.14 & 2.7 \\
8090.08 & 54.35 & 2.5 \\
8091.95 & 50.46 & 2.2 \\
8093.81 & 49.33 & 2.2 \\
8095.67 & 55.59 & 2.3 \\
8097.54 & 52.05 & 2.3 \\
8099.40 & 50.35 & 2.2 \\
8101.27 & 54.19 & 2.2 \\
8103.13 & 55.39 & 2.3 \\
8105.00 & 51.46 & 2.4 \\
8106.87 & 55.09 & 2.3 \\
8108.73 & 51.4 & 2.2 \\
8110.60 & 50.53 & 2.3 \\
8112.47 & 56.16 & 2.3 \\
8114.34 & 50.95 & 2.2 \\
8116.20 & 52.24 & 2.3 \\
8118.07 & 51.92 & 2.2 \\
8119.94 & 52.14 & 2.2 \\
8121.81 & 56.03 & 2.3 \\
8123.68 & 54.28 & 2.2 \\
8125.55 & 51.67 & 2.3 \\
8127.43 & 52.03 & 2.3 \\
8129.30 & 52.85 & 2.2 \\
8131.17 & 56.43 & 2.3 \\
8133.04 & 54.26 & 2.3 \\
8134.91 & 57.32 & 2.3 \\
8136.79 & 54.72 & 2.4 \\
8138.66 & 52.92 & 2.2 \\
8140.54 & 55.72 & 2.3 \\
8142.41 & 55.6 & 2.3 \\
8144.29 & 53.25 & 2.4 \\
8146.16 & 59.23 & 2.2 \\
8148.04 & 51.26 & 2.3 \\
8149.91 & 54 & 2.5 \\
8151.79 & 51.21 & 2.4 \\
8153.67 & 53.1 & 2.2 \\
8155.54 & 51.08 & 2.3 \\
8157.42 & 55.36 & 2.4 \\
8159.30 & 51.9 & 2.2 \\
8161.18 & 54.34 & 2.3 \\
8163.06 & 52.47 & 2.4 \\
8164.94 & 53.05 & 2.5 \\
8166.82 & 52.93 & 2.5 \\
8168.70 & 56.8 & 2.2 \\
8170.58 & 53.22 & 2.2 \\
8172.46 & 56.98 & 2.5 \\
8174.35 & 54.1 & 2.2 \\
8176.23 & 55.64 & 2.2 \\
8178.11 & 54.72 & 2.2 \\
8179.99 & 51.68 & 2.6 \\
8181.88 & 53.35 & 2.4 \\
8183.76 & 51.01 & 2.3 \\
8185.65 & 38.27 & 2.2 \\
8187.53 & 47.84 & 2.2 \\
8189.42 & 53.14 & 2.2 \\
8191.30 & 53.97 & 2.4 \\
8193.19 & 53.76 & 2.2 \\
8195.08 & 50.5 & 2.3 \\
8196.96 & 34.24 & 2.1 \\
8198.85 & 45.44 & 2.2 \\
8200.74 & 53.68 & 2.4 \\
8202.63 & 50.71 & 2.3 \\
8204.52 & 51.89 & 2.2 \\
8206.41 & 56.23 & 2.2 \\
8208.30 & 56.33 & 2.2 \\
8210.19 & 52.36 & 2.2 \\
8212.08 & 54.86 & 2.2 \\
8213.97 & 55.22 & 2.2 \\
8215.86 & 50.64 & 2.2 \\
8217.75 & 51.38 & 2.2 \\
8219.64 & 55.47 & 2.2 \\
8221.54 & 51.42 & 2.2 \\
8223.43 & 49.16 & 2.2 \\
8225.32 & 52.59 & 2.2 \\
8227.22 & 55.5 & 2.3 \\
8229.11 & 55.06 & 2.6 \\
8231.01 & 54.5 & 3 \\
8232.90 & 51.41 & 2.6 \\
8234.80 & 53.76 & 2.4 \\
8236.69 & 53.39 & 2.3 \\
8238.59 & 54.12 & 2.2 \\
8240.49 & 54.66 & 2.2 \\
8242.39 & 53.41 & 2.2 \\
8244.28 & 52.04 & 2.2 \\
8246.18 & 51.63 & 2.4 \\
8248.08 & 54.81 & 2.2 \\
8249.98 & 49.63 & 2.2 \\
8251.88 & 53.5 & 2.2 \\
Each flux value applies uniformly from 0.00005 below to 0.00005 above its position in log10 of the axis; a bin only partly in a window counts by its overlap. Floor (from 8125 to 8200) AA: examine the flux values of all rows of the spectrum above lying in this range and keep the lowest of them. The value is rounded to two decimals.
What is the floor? 34.24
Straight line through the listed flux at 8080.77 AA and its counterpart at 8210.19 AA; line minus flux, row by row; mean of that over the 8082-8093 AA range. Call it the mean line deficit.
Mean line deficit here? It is -1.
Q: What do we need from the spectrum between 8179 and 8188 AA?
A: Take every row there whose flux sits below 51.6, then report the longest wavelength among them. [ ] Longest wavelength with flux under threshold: 8187.53 AA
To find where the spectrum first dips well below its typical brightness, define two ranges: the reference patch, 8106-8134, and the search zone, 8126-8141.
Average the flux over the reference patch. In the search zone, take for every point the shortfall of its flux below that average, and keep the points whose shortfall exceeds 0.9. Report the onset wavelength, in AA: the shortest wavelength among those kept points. 8127.43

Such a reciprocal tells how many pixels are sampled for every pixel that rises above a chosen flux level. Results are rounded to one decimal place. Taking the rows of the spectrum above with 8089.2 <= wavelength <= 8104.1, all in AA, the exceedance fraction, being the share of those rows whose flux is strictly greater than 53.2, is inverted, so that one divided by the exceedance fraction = 2.0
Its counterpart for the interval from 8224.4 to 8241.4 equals 1.3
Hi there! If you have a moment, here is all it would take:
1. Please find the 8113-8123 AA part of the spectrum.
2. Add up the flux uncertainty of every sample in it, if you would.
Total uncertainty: 11.2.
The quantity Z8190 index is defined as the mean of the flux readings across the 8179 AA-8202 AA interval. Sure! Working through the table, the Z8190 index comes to 48.9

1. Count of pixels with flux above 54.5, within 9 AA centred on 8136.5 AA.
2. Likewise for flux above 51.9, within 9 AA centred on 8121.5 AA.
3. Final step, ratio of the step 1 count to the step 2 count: 0.75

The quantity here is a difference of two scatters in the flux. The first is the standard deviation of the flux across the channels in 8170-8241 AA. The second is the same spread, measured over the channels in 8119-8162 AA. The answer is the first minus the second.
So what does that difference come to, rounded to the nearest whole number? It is 2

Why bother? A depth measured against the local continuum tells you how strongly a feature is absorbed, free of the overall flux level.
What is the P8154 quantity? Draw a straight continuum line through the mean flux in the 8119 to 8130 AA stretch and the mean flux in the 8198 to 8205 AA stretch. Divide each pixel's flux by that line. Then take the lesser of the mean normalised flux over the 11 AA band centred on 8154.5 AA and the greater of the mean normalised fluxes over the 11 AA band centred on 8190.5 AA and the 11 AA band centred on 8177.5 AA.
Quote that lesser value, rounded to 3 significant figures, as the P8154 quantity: 1.01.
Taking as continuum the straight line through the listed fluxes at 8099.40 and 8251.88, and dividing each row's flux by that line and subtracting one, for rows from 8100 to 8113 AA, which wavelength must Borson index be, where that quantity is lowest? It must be 8110.60 AA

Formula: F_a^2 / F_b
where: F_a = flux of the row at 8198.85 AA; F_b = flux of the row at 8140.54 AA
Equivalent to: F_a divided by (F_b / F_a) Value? 37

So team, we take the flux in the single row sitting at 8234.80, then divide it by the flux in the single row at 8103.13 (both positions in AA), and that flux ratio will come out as 0.97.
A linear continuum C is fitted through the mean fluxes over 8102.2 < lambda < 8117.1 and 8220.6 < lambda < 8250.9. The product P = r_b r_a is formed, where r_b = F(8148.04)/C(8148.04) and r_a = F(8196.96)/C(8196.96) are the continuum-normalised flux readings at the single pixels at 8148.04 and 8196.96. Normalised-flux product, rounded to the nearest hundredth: 0.63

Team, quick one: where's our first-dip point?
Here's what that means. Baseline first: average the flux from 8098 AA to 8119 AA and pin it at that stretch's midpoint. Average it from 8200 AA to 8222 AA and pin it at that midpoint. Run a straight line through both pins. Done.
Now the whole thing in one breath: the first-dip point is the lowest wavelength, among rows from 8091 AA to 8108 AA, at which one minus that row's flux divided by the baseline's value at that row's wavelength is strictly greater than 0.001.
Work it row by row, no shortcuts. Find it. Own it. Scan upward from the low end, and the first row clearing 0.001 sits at 8091.95 AA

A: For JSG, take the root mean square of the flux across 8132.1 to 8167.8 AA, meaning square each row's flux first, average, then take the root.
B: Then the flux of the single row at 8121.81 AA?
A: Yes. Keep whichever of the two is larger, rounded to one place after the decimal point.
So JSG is 56.0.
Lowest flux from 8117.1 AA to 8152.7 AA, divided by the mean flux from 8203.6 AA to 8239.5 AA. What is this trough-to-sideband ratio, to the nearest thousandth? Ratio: 0.958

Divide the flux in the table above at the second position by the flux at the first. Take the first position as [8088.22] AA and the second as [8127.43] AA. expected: 1.04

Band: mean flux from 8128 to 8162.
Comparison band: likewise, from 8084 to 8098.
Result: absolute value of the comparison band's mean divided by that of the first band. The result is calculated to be 0.98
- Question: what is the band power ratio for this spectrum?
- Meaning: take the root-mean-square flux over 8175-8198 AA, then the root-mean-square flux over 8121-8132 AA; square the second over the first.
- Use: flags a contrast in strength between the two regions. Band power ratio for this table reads 1.15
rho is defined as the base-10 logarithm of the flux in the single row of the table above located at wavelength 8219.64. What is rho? 1.744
